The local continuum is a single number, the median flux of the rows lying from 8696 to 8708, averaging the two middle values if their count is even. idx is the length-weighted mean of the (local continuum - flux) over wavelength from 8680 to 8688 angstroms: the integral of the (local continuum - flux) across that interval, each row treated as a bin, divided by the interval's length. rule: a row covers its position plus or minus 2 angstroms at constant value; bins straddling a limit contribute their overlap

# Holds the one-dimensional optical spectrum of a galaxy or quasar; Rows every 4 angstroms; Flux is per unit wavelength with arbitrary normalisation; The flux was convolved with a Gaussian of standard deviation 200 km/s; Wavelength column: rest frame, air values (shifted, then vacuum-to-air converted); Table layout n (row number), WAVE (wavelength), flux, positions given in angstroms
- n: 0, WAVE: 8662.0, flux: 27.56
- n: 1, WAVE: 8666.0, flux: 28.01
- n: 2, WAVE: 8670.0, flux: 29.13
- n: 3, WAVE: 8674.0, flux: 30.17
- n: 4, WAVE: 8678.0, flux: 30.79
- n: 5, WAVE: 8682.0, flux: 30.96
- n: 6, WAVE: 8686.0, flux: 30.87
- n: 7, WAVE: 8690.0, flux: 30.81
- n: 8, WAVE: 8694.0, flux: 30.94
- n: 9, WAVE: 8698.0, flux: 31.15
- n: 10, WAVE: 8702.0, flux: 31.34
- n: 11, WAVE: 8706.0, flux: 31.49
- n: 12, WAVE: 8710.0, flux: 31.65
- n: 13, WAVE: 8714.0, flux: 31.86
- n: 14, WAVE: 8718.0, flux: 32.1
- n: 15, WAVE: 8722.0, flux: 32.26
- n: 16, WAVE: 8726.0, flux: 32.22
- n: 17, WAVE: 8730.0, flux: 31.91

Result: 0.4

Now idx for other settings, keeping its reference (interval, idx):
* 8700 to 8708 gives -0.1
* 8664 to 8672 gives 2.8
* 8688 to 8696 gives 0.5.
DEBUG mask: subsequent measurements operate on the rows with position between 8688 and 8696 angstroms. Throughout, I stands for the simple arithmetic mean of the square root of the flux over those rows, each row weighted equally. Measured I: 5.56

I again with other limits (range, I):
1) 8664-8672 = 5.34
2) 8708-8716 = 5.64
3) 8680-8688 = 5.56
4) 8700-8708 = 5.60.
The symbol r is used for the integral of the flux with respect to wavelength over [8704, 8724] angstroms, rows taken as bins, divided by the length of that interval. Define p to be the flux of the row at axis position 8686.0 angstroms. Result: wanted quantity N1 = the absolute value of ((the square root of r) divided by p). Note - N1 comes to 0.183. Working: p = 30.87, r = 31.9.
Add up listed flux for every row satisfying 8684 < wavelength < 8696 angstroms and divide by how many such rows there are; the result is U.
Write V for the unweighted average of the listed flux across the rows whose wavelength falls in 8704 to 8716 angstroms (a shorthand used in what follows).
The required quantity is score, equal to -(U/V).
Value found -0.97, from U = 30.9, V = 31.7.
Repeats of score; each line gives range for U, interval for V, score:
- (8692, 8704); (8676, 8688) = -1.01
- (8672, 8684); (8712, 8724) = -0.96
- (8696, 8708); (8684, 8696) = -1.01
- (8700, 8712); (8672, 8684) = -1.03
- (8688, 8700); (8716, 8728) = -0.96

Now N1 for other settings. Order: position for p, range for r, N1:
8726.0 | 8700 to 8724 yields 0.175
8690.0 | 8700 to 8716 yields 0.182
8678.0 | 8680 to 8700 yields 0.181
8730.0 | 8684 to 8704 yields 0.175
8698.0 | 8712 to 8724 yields 0.182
